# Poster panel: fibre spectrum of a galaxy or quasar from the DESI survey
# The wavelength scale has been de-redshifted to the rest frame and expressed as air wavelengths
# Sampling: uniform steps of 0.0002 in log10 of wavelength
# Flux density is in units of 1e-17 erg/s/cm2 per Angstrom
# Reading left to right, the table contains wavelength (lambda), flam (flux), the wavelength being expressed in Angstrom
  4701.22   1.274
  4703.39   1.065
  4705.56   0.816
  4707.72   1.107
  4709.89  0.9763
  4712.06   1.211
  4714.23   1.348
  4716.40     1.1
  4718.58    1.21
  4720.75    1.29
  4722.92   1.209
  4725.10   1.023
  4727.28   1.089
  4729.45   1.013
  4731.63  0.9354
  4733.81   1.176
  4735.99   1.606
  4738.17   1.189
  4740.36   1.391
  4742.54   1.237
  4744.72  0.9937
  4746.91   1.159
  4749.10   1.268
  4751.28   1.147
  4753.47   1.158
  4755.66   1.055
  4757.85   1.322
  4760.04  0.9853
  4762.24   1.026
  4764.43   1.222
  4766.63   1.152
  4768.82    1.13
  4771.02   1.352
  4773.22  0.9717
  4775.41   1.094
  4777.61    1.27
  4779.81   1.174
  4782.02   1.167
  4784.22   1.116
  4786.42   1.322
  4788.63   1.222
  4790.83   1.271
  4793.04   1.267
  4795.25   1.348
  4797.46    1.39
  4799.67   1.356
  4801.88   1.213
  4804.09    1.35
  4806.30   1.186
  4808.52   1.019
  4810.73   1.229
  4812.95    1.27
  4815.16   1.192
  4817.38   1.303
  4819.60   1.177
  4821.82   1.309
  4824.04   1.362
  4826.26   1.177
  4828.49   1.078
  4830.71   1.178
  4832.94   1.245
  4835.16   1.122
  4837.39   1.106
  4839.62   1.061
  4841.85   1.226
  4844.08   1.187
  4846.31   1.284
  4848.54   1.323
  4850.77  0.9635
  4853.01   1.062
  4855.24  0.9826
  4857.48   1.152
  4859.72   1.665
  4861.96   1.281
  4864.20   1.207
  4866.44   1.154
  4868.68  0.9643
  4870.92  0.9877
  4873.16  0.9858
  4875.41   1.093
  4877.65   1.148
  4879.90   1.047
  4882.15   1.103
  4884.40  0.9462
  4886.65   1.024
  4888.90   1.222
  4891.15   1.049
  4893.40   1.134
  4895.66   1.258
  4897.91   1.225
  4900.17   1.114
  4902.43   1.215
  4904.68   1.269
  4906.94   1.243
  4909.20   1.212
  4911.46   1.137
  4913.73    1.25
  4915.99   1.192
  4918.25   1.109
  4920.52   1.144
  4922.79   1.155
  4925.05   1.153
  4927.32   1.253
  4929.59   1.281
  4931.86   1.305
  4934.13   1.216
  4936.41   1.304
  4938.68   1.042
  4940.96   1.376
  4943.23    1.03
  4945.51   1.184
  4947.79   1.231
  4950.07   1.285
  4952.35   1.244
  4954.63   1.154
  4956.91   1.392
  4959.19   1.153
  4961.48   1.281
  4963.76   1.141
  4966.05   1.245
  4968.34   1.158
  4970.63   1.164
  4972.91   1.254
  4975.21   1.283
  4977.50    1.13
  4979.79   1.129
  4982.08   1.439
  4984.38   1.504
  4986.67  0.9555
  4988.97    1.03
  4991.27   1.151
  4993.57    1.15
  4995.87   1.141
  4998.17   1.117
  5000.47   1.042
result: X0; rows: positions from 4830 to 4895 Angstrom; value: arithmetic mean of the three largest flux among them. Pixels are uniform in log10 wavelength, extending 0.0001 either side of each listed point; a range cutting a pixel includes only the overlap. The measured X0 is 1.42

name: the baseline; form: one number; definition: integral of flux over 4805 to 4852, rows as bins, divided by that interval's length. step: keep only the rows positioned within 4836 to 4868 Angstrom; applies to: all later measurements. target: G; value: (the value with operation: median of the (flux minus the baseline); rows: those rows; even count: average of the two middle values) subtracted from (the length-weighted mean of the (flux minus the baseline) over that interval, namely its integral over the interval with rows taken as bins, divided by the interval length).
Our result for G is 0.015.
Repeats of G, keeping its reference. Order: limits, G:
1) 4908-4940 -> -0.004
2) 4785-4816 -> -0.010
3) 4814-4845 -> 0.012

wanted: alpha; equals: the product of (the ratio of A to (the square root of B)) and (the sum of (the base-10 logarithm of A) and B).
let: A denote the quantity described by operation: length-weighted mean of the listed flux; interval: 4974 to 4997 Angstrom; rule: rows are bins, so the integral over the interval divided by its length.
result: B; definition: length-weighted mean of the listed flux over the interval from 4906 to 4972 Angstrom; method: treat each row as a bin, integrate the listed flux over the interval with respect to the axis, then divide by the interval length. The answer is 1.39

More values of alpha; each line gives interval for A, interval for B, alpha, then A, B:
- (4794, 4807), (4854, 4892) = 1.53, 1.31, 1.119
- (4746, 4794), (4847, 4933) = 1.34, 1.17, 1.159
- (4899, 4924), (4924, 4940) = 1.39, 1.19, 1.223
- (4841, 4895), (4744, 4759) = 1.28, 1.13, 1.161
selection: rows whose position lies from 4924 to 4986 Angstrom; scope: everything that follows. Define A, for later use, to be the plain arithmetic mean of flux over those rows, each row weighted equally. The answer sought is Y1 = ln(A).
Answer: 0.21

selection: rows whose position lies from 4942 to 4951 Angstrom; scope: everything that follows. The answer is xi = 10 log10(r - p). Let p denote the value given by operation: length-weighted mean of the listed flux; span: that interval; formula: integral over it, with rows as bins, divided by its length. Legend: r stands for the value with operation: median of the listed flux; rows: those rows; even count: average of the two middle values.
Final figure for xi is -16.0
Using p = 1.18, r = 1.21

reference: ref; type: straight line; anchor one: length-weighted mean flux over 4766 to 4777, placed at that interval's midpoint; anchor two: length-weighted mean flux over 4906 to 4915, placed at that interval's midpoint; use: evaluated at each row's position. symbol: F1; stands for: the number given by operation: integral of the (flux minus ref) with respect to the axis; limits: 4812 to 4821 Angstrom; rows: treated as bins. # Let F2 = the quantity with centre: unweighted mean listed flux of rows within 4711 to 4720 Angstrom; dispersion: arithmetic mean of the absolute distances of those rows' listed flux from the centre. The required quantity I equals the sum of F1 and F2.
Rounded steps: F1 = 0.6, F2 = 0.07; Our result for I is 0.7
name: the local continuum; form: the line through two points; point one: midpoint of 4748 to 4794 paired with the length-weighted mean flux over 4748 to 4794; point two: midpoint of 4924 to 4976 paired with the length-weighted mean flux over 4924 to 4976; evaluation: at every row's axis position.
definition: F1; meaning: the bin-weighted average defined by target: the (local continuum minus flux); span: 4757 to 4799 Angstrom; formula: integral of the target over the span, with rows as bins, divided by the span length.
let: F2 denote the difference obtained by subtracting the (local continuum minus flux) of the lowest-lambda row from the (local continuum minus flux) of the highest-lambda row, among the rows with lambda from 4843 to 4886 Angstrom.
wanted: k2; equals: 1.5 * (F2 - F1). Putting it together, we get 0.4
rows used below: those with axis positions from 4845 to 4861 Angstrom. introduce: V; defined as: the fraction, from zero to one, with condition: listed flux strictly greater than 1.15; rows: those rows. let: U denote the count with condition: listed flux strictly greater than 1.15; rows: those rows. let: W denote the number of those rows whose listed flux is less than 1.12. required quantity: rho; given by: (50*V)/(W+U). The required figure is 4.1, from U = 4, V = 0.6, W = 3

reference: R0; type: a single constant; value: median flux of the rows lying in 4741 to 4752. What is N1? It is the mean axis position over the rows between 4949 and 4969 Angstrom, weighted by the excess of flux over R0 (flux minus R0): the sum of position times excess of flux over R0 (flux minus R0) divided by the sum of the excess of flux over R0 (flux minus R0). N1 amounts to 4956.8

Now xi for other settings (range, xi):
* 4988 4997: -15.8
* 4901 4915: -19.8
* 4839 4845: -16.6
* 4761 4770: -20.1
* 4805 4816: -20.2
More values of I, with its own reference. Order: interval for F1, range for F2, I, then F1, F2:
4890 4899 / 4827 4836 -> -0.3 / -0.3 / 0.06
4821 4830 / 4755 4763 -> 0.6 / 0.5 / 0.11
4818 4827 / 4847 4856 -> 1.0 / 0.8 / 0.12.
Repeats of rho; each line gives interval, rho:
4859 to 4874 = 4.1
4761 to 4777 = 3.6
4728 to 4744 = 5.1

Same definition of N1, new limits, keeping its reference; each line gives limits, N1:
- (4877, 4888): 4883.6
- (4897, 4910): 4904.9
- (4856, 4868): 4860.4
